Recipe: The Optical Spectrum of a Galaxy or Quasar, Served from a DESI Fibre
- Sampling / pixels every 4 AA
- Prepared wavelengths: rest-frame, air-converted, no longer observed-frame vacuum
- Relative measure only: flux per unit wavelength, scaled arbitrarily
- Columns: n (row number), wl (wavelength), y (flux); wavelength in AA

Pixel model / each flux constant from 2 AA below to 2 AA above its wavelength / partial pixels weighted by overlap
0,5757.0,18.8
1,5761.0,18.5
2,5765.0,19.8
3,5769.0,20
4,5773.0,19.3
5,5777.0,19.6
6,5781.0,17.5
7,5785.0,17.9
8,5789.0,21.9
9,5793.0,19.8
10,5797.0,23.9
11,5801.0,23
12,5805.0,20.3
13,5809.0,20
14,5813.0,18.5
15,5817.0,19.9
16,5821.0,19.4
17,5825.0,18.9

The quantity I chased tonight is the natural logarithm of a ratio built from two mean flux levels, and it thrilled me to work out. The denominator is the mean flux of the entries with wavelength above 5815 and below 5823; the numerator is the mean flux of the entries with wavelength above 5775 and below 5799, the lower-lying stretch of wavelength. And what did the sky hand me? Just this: 0.02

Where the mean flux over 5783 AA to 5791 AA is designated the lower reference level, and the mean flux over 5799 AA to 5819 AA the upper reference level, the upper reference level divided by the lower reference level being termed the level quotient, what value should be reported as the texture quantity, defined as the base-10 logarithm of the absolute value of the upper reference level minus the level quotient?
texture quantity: 1.29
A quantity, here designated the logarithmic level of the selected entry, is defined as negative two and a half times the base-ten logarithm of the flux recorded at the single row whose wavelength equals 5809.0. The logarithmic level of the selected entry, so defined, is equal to -3.25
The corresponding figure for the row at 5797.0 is -3.45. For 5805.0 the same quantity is -3.27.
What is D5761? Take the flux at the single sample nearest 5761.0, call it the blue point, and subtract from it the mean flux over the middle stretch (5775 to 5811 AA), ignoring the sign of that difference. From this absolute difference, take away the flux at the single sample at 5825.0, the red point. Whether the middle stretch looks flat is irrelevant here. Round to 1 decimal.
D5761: -17.0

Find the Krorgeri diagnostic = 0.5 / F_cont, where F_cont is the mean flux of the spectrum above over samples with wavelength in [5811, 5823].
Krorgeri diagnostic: 0.0260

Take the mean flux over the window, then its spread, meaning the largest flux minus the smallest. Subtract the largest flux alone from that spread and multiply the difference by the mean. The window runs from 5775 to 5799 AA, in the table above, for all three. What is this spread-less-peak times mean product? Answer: -352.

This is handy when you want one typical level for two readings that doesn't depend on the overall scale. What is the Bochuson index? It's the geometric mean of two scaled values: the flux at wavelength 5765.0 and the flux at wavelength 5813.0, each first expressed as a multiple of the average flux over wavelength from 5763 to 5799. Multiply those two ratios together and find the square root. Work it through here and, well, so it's 0.959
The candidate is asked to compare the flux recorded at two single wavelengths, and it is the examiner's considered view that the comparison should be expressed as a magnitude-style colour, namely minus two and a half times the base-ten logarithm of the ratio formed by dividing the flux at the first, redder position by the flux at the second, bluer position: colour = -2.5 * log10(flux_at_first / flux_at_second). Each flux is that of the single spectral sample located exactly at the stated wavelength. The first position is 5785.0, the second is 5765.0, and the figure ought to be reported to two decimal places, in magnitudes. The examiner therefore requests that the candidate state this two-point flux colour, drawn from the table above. 0.11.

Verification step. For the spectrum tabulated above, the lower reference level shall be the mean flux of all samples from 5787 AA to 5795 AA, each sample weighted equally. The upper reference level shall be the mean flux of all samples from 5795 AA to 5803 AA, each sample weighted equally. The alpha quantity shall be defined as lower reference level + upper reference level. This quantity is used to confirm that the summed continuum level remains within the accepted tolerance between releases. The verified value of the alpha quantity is 44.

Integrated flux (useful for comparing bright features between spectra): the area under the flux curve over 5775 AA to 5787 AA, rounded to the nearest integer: 220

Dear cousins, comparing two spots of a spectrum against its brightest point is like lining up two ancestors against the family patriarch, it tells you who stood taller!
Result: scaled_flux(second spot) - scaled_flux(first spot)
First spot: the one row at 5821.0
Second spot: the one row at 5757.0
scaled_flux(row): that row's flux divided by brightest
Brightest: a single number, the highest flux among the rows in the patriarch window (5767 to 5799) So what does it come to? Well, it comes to -0.03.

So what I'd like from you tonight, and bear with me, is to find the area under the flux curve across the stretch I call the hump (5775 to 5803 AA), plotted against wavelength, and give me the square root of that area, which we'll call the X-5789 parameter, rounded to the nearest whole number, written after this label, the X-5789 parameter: 24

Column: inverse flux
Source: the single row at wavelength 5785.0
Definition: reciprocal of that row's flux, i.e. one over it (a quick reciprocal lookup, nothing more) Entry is 0.0559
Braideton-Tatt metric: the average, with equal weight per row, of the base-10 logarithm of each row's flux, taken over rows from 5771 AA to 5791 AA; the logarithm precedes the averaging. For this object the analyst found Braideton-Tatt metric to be 1.283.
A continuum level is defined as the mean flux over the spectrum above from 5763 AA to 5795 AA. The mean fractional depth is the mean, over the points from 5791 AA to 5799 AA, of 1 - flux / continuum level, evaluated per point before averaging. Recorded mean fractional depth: -0.12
